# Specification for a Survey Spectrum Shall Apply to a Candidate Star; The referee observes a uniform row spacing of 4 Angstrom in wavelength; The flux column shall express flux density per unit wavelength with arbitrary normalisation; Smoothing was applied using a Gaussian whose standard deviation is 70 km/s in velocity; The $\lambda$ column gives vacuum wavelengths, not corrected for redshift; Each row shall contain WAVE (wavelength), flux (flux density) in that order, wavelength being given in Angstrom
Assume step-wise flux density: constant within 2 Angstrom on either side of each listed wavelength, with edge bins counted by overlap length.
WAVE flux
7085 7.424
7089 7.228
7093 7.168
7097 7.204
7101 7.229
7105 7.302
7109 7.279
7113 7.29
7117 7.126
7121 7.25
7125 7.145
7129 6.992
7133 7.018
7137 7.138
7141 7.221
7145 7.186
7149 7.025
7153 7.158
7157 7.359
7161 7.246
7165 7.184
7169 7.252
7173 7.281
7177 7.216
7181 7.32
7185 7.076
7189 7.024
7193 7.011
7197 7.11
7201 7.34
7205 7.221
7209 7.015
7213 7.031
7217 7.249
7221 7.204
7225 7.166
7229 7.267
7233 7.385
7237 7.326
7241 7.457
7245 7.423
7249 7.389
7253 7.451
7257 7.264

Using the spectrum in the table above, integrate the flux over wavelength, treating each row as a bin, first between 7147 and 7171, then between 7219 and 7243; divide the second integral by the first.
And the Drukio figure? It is 1.013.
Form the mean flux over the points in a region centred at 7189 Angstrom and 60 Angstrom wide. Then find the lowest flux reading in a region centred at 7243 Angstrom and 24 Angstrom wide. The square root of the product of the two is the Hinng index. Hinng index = 7.25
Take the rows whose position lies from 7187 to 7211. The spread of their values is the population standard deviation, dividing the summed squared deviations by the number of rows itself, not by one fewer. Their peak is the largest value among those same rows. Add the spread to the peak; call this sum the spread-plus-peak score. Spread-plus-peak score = 7.46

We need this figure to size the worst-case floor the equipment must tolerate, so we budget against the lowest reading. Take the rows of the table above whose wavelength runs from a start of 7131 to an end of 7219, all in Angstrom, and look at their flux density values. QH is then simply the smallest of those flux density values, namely 7.011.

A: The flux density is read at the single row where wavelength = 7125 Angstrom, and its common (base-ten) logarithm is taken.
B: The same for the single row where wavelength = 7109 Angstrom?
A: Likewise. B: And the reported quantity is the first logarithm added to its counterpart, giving 1.72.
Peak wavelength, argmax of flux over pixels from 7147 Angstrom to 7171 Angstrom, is 7157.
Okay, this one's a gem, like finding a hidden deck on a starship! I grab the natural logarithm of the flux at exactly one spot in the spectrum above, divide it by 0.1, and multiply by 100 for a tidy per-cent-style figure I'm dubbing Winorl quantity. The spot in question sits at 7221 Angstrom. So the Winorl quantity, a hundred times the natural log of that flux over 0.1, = 1975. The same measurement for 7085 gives 2005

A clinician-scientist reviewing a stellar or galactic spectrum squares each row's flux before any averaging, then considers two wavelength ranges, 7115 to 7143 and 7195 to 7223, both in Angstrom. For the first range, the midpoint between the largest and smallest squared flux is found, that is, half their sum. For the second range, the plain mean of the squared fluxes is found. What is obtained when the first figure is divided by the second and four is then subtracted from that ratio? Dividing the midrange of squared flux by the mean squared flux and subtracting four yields -3.01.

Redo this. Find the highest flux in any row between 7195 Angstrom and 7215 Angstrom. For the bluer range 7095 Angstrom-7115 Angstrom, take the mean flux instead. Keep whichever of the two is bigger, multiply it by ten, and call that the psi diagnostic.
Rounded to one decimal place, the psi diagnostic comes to 73.4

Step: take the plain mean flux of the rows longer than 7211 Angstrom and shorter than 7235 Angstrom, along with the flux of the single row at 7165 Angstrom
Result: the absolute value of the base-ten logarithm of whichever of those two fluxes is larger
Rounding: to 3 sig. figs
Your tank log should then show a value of 0.858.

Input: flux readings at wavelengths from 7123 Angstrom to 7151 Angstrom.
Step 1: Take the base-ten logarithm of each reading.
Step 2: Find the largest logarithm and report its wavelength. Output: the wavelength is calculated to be 7141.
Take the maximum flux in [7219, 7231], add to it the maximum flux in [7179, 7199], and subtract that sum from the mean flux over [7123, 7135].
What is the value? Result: -7.54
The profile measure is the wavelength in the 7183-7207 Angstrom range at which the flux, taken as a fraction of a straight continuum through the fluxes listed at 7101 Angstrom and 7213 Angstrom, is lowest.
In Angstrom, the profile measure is 7193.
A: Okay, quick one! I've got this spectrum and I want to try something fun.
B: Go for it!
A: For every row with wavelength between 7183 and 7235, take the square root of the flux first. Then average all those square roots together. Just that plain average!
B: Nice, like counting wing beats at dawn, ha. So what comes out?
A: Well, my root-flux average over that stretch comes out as 2.68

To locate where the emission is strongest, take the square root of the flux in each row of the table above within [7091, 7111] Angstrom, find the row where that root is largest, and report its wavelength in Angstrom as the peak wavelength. 7105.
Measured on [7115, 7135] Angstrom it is 7121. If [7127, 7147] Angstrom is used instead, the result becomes 7141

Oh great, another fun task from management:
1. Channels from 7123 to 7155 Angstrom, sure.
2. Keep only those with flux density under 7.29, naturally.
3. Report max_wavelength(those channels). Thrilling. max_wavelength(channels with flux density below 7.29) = 7153 Angstrom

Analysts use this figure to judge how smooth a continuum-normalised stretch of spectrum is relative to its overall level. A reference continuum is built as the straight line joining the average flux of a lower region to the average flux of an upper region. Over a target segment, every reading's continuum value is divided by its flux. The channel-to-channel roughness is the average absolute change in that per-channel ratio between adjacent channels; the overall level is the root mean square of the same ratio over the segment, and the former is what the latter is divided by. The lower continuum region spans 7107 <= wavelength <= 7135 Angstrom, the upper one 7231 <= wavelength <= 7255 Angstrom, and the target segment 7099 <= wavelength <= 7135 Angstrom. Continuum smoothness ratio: 84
